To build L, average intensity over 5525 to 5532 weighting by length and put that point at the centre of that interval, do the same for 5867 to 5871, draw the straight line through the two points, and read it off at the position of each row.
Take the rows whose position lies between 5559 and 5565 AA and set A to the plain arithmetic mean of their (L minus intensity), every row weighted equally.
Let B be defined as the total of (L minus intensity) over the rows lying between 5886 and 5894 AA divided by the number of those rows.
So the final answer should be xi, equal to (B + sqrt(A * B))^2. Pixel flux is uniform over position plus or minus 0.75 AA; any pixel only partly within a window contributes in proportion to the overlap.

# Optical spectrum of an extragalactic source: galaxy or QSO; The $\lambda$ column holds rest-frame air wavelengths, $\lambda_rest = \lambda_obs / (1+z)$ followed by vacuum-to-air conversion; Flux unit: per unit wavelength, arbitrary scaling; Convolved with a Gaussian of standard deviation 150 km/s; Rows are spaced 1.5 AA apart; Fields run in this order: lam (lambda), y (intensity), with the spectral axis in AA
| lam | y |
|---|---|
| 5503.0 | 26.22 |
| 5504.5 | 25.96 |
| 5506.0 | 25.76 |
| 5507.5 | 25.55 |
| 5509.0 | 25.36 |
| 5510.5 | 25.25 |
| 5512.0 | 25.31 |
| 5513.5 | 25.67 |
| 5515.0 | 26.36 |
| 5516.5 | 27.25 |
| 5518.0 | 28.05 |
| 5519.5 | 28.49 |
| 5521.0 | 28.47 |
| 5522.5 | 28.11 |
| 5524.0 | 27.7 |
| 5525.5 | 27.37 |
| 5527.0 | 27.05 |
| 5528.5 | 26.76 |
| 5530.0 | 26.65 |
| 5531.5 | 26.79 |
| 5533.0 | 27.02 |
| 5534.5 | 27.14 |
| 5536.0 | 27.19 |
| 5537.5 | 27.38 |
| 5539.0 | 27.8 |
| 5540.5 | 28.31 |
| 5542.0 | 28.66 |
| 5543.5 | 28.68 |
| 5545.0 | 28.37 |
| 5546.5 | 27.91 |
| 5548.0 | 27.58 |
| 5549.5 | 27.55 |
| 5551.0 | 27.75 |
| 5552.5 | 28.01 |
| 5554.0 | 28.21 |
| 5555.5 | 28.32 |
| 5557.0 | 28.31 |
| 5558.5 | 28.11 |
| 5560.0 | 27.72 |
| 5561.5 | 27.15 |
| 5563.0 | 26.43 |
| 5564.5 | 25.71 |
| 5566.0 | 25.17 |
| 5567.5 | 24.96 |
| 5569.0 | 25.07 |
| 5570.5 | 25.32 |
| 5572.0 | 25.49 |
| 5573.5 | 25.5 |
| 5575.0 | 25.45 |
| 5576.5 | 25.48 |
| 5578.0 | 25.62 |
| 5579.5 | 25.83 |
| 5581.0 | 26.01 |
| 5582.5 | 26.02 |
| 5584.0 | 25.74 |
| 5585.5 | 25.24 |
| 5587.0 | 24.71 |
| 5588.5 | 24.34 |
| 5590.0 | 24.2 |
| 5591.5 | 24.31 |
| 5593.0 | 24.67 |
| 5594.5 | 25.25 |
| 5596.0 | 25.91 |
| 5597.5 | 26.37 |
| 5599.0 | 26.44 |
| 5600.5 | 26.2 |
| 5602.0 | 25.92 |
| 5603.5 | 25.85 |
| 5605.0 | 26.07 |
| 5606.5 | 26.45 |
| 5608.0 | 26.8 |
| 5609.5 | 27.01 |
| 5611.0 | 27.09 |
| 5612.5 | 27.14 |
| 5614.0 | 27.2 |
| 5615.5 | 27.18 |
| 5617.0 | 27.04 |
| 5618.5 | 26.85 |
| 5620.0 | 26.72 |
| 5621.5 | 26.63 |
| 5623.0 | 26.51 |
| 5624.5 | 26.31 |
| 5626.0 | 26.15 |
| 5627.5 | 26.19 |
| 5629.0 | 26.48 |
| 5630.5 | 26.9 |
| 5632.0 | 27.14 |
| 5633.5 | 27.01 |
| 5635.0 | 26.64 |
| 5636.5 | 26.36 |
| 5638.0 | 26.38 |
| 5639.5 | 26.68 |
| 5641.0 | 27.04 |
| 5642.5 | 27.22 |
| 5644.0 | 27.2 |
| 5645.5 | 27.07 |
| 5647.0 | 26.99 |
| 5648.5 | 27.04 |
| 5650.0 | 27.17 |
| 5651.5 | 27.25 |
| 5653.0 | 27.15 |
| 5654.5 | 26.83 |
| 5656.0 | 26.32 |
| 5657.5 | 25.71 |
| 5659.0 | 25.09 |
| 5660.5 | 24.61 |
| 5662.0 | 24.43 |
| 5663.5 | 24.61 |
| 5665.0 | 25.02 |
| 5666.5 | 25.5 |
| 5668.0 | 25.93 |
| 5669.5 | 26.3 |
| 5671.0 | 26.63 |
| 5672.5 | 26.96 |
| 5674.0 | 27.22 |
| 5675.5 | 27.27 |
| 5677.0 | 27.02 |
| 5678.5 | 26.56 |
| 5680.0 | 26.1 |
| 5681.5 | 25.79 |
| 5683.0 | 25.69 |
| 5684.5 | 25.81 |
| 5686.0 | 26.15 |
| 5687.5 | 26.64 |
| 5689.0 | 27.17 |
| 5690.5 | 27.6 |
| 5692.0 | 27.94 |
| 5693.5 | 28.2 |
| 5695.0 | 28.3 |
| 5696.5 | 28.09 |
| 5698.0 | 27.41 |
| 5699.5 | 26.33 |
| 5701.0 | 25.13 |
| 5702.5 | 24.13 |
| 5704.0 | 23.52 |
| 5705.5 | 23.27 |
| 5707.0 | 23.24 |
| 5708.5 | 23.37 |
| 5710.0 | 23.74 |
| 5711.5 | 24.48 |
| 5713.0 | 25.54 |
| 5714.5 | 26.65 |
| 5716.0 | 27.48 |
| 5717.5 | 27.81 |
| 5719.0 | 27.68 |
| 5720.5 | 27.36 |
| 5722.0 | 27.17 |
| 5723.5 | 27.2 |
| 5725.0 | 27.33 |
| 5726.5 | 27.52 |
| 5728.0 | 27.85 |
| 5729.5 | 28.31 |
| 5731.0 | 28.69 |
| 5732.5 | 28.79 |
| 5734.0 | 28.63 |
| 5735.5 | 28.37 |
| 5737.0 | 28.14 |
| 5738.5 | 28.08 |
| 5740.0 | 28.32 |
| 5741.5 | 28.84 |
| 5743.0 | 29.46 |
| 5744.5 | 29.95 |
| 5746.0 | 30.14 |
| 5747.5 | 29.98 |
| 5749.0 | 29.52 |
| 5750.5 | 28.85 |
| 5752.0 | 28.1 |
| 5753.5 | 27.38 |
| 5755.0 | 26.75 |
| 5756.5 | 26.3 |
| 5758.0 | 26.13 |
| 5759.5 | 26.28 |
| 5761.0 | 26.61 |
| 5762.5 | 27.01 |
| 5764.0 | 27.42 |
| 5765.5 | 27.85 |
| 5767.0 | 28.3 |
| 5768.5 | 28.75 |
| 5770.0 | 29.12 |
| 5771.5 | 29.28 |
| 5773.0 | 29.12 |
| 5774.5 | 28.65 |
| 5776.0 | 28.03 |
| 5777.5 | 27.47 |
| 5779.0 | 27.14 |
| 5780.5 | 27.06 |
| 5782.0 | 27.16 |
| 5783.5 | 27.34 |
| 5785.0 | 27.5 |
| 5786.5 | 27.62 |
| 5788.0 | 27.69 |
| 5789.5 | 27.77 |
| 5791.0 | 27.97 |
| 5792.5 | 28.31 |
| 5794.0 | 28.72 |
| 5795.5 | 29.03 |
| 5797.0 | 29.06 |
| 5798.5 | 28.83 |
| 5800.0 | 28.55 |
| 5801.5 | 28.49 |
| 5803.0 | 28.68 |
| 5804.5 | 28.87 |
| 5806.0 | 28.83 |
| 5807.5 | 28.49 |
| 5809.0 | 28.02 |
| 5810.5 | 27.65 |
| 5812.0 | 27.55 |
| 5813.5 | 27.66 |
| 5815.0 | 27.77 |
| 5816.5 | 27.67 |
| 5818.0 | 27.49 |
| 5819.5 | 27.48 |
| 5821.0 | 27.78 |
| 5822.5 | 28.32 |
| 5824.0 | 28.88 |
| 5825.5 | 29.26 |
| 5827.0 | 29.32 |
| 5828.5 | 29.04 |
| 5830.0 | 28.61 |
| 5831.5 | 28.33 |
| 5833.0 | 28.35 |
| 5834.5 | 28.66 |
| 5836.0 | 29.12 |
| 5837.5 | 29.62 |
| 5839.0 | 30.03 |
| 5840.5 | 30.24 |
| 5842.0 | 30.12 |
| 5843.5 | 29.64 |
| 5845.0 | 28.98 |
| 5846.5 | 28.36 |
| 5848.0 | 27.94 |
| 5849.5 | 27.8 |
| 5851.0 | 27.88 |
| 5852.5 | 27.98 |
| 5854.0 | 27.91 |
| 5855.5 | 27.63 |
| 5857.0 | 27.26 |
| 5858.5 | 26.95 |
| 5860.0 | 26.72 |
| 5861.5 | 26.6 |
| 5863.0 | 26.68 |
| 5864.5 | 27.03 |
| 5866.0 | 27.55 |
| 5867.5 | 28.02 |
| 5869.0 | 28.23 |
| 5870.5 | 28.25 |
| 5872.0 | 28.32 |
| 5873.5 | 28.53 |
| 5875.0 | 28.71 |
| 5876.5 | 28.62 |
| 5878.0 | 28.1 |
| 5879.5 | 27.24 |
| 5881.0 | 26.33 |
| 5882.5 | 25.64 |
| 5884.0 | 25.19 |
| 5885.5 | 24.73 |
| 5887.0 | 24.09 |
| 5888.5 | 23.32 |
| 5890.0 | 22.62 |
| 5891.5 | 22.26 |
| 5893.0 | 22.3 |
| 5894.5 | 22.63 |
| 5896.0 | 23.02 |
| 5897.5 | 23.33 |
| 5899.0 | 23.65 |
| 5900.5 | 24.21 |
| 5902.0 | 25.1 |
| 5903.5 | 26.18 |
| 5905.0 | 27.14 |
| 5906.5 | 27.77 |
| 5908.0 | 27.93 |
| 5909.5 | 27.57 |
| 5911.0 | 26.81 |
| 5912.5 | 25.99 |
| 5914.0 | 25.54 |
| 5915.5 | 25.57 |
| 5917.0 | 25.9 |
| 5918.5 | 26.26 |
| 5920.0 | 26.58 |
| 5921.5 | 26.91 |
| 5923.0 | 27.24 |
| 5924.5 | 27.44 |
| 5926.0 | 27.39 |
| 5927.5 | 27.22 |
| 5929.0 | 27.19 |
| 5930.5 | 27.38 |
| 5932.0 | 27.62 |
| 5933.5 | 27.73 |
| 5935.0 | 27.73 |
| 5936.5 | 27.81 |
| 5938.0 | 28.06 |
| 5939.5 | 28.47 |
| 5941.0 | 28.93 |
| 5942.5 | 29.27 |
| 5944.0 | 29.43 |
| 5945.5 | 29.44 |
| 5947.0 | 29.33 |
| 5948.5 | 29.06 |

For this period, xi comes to 43.1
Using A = 0.3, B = 5.33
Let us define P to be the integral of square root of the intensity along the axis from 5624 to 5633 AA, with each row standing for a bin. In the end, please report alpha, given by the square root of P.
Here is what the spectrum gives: 6.8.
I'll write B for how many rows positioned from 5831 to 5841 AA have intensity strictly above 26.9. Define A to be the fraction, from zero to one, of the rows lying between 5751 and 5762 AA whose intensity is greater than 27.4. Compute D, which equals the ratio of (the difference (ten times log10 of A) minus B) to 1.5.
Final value -10.3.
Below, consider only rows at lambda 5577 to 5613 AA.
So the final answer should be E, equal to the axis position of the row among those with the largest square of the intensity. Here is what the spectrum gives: 5612.5 AA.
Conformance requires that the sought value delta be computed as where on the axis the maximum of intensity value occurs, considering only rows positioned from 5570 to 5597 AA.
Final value 5582.5 AA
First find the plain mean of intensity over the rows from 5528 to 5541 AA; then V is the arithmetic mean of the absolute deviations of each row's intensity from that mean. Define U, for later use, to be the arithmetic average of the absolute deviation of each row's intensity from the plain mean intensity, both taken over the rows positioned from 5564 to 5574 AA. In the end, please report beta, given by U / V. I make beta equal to 0.5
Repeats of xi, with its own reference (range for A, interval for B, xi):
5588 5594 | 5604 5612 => 3.0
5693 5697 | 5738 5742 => 0.0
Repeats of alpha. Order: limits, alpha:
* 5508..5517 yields 6.8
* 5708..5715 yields 5.9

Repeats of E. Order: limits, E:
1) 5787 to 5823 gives 5797.0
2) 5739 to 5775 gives 5746.0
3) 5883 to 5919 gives 5908.0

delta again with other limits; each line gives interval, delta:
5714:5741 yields 5732.5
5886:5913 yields 5908.0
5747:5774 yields 5747.5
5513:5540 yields 5519.5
